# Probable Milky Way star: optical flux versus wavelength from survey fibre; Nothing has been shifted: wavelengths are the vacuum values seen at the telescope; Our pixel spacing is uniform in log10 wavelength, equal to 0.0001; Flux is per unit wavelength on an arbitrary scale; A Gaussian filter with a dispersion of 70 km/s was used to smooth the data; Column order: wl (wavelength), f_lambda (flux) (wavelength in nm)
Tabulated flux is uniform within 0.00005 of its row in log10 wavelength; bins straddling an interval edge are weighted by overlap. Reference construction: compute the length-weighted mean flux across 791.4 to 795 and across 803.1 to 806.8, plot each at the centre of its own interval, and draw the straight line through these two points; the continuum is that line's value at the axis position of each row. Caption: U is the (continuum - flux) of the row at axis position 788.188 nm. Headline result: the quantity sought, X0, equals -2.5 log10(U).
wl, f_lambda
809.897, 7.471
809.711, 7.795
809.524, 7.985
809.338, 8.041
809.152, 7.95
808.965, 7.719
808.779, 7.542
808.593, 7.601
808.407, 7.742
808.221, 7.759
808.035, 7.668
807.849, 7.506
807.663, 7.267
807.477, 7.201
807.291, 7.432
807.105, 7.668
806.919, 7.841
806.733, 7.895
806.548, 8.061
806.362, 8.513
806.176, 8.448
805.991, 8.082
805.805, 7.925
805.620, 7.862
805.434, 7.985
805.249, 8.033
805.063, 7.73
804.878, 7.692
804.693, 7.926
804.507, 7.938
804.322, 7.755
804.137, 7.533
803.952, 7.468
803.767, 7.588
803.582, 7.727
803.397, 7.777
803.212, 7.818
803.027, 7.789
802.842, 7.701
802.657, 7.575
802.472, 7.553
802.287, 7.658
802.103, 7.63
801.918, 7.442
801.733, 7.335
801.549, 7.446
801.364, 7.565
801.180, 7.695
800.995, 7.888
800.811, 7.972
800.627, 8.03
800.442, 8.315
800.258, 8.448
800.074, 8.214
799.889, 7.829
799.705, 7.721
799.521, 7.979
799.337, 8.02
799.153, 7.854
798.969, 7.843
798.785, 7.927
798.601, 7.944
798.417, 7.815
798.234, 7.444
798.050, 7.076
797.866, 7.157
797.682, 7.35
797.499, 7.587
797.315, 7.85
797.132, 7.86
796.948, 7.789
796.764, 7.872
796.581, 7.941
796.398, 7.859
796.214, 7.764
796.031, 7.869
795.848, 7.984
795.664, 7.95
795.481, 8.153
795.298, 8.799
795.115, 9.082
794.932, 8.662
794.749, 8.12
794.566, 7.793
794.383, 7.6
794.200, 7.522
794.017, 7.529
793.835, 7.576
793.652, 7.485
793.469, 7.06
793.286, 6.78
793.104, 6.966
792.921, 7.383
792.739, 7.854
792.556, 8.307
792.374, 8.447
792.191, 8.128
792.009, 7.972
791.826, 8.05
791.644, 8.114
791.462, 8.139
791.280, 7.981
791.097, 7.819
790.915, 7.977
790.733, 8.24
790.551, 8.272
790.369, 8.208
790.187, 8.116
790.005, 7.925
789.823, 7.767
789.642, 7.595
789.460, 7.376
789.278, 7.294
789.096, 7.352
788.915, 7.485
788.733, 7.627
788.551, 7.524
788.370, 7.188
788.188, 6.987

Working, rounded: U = 0.7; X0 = 0.3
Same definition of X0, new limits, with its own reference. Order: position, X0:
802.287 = 1.7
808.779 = 1.0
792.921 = 1.1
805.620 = 3.7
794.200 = 1.5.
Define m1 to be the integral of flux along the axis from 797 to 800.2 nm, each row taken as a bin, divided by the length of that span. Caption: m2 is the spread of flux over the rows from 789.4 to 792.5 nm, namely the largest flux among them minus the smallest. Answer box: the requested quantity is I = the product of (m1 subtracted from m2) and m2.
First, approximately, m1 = 7.74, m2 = 1.07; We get -7.1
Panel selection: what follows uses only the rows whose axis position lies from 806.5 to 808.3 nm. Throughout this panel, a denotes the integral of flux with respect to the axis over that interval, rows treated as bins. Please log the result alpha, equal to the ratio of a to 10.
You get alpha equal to 1.37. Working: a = 13.7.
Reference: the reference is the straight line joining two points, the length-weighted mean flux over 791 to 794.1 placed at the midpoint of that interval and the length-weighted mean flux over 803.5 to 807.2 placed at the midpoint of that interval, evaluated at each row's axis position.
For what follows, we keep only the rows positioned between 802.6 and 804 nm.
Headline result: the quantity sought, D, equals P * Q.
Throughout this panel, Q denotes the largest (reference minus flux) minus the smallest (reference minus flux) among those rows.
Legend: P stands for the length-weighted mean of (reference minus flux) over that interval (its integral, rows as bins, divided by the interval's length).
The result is 0.06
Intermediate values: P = 0.17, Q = 0.4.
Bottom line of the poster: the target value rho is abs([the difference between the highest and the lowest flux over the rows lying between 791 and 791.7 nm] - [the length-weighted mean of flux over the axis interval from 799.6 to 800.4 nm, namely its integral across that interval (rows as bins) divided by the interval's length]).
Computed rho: 7.7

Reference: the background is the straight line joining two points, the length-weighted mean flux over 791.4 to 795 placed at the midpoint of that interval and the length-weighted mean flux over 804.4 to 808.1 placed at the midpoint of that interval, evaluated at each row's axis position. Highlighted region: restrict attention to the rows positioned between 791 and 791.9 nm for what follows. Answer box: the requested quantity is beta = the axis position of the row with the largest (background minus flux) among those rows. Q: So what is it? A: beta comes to 791.097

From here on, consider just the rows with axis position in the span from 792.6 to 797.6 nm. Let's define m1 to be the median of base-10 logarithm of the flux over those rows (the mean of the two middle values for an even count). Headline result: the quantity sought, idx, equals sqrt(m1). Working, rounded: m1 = 0.895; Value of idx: 0.946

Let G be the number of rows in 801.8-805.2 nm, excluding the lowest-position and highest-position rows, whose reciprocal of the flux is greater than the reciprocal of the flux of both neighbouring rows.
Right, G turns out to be 3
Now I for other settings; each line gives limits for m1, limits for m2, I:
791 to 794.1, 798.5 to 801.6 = -6.8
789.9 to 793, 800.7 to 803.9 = -4.7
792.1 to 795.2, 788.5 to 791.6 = -6.7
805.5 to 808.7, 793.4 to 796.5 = -11.7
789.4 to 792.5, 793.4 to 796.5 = -12.1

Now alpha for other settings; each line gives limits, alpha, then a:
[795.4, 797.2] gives 1.42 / 14.2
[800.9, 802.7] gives 1.36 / 13.6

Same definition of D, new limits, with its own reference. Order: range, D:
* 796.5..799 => 0.11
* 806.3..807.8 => 0.25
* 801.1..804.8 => 0.12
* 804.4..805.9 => 0.00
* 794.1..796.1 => -0.57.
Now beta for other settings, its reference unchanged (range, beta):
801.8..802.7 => 801.918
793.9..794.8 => 794.200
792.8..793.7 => 793.286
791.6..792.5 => 792.009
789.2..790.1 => 789.278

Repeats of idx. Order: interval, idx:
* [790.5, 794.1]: 0.950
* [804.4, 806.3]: 0.948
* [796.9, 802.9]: 0.944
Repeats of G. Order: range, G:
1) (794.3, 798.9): 4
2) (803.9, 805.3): 1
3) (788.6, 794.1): 4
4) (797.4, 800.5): 3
